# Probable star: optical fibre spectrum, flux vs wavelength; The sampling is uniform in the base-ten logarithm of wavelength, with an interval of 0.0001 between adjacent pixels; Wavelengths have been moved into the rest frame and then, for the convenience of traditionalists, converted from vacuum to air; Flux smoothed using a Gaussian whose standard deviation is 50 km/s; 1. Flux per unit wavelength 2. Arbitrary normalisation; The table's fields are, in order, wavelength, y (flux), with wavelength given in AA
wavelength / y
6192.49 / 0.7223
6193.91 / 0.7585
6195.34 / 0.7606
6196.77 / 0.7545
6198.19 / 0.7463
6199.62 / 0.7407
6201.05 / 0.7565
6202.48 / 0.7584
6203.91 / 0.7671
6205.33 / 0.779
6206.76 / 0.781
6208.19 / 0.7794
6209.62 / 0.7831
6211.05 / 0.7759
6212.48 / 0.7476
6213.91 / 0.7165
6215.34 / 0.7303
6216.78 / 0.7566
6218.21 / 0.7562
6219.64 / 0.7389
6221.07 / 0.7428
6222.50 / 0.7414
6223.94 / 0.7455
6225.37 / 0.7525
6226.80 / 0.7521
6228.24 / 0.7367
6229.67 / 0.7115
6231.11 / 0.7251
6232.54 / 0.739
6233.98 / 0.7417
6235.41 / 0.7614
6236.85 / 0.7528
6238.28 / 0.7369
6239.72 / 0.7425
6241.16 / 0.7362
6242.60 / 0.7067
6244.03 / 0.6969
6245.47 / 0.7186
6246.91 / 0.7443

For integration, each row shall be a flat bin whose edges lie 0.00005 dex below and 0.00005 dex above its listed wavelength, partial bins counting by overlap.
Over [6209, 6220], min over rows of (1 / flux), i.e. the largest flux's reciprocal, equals 1.28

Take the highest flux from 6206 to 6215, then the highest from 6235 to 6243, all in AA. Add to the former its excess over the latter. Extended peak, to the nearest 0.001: 0.805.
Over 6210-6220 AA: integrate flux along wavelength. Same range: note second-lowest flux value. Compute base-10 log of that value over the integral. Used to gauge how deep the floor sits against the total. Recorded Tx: -1.01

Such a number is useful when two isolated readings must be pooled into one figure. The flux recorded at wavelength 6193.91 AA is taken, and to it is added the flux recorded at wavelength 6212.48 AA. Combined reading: 1.506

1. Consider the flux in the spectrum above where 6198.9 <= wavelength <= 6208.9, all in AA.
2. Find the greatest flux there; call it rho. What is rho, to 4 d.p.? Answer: 0.7810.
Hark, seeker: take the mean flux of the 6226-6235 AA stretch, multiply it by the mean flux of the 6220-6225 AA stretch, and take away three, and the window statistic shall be -2.45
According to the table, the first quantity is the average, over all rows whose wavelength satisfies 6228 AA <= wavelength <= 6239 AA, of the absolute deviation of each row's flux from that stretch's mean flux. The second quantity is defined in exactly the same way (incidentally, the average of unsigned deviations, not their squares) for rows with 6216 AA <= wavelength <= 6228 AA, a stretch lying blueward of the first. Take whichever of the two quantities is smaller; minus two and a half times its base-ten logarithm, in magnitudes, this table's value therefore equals 5.54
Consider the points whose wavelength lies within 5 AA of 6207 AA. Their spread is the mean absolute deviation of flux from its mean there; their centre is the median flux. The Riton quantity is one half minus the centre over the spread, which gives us -112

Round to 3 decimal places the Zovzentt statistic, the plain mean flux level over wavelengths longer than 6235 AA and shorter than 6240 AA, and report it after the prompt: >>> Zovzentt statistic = 0.748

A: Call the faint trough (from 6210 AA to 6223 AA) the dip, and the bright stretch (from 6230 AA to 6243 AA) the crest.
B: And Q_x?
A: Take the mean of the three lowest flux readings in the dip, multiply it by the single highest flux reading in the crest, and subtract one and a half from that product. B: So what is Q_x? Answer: -0.945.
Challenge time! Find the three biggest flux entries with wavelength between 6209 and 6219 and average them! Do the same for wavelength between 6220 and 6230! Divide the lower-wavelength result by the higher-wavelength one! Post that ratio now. 1.03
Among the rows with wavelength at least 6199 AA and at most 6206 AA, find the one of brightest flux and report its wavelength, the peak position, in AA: 6205.33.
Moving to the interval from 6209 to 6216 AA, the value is 6209.62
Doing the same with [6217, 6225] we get 6218.21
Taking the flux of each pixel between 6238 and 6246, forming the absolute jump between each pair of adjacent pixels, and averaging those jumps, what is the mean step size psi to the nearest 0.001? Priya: 0.015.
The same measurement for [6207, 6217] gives 0.018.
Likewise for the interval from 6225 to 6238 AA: 0.012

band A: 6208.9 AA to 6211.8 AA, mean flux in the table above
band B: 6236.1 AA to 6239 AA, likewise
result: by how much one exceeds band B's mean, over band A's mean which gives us 0.327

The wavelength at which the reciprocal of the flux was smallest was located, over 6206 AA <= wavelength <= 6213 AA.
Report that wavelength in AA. 6209.62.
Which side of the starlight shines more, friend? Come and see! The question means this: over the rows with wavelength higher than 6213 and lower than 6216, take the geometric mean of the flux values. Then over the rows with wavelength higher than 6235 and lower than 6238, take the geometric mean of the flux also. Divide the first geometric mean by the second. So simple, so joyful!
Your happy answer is 0.96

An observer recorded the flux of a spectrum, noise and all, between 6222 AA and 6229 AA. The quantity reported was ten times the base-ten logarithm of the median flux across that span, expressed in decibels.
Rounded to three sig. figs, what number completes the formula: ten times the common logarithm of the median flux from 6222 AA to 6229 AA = -1.28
